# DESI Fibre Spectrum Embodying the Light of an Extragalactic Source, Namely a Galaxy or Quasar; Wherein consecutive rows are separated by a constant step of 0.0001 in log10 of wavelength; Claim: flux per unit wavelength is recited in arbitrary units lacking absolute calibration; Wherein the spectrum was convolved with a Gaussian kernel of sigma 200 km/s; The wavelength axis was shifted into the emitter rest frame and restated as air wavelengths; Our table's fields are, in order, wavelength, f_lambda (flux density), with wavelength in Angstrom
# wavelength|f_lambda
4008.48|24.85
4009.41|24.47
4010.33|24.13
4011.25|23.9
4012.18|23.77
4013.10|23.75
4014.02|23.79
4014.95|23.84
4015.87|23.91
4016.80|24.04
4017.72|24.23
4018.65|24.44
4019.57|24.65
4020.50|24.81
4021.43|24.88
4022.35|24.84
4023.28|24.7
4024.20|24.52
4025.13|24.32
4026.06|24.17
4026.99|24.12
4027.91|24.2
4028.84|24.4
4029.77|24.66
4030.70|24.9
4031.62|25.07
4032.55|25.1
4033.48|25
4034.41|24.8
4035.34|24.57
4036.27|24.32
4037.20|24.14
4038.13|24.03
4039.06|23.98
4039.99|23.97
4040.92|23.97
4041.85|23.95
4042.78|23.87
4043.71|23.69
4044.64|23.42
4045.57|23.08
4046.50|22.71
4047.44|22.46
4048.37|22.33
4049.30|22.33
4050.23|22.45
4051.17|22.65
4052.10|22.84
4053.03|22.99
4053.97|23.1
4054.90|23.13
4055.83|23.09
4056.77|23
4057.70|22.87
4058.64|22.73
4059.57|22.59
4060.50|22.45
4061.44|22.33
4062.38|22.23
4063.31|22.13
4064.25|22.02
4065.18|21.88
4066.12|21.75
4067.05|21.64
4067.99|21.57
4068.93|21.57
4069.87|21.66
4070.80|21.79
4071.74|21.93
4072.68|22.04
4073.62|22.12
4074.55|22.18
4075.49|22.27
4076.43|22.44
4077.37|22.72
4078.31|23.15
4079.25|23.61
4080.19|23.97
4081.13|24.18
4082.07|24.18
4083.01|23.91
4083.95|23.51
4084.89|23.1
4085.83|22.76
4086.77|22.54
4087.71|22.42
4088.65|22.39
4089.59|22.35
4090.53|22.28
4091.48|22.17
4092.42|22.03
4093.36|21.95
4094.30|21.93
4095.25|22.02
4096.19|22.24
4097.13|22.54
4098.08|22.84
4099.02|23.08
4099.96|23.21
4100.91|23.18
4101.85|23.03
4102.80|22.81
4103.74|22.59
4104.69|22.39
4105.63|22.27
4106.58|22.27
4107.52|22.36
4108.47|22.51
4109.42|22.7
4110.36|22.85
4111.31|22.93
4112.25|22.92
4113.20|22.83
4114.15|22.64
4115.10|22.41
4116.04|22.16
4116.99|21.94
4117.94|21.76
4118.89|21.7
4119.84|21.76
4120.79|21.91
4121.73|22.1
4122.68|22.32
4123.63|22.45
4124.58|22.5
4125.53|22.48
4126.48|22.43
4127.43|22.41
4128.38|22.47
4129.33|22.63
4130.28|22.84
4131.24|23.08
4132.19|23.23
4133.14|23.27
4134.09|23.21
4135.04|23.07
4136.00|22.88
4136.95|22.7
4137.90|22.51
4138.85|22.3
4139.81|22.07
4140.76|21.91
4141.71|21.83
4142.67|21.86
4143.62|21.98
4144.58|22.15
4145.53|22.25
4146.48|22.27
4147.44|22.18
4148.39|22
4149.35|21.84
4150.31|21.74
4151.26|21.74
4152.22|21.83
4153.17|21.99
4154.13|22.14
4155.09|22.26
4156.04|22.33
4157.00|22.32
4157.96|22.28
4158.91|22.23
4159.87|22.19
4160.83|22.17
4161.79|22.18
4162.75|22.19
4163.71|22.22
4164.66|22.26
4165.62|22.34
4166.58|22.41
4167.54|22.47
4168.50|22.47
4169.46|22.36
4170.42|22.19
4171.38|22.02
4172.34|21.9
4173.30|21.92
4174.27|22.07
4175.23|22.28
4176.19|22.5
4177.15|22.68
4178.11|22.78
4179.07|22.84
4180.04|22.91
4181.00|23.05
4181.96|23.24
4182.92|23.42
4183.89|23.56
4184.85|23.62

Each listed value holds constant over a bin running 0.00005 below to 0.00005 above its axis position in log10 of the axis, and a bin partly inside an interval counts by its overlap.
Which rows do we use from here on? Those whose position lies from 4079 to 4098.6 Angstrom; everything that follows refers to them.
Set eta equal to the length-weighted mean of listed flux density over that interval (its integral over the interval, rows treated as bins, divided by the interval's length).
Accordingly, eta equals 22.8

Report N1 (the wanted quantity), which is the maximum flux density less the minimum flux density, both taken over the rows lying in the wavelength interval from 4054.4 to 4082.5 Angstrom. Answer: 2.61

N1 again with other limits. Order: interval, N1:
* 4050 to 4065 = 1.11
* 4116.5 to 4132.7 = 1.53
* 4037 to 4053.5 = 1.81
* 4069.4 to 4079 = 1.49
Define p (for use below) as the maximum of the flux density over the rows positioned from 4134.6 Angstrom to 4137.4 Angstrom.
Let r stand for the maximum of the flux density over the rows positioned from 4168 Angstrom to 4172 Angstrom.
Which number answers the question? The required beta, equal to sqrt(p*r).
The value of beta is 22.8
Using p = 23.07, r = 22.47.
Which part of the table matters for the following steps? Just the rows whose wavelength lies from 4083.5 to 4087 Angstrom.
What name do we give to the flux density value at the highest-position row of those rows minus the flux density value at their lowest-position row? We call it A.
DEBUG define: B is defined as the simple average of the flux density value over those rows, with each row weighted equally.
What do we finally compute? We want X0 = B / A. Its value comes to -24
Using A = -0.97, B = 23.0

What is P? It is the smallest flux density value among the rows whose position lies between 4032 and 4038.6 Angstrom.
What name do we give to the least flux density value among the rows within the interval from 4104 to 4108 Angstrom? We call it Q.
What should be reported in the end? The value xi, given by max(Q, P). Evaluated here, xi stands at 24.0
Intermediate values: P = 24.03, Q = 22.27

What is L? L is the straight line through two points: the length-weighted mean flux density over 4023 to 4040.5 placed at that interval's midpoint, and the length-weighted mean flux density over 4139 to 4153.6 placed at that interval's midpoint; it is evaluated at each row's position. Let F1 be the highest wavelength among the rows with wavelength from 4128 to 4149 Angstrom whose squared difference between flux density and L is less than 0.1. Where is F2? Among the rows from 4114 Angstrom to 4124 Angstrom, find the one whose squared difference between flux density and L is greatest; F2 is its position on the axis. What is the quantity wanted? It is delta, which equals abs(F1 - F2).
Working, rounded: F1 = 4148.39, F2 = 4118.89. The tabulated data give 29.5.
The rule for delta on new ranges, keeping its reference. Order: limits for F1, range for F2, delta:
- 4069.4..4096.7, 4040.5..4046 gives 39.3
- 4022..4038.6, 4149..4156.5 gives 117.9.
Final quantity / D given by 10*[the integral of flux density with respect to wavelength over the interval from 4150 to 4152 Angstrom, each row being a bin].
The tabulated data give 435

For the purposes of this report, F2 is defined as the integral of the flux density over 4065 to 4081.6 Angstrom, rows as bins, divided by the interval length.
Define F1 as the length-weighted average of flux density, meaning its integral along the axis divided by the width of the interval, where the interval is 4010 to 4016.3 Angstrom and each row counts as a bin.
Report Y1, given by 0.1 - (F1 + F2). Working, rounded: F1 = 23.9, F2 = 22.4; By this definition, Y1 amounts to -46.1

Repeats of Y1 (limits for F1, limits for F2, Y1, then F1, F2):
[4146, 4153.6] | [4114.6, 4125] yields -44.0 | 22.0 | 22.1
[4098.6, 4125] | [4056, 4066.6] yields -44.8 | 22.5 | 22.4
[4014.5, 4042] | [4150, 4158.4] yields -46.4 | 24.4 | 22.1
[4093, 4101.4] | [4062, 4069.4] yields -44.3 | 22.6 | 21.8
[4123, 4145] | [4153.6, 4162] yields -44.6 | 22.5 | 22.2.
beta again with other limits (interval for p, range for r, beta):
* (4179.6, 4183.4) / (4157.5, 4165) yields 22.8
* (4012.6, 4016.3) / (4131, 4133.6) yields 23.6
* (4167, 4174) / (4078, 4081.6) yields 23.3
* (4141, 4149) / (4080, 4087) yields 23.2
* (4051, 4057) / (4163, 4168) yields 22.8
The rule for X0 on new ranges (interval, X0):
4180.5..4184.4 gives 46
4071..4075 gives 88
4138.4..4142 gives -47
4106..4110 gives 52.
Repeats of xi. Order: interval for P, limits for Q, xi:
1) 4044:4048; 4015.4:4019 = 23.9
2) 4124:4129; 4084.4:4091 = 22.4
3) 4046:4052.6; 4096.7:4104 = 22.5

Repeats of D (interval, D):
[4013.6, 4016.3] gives 644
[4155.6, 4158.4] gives 623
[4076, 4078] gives 452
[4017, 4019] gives 486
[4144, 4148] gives 889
